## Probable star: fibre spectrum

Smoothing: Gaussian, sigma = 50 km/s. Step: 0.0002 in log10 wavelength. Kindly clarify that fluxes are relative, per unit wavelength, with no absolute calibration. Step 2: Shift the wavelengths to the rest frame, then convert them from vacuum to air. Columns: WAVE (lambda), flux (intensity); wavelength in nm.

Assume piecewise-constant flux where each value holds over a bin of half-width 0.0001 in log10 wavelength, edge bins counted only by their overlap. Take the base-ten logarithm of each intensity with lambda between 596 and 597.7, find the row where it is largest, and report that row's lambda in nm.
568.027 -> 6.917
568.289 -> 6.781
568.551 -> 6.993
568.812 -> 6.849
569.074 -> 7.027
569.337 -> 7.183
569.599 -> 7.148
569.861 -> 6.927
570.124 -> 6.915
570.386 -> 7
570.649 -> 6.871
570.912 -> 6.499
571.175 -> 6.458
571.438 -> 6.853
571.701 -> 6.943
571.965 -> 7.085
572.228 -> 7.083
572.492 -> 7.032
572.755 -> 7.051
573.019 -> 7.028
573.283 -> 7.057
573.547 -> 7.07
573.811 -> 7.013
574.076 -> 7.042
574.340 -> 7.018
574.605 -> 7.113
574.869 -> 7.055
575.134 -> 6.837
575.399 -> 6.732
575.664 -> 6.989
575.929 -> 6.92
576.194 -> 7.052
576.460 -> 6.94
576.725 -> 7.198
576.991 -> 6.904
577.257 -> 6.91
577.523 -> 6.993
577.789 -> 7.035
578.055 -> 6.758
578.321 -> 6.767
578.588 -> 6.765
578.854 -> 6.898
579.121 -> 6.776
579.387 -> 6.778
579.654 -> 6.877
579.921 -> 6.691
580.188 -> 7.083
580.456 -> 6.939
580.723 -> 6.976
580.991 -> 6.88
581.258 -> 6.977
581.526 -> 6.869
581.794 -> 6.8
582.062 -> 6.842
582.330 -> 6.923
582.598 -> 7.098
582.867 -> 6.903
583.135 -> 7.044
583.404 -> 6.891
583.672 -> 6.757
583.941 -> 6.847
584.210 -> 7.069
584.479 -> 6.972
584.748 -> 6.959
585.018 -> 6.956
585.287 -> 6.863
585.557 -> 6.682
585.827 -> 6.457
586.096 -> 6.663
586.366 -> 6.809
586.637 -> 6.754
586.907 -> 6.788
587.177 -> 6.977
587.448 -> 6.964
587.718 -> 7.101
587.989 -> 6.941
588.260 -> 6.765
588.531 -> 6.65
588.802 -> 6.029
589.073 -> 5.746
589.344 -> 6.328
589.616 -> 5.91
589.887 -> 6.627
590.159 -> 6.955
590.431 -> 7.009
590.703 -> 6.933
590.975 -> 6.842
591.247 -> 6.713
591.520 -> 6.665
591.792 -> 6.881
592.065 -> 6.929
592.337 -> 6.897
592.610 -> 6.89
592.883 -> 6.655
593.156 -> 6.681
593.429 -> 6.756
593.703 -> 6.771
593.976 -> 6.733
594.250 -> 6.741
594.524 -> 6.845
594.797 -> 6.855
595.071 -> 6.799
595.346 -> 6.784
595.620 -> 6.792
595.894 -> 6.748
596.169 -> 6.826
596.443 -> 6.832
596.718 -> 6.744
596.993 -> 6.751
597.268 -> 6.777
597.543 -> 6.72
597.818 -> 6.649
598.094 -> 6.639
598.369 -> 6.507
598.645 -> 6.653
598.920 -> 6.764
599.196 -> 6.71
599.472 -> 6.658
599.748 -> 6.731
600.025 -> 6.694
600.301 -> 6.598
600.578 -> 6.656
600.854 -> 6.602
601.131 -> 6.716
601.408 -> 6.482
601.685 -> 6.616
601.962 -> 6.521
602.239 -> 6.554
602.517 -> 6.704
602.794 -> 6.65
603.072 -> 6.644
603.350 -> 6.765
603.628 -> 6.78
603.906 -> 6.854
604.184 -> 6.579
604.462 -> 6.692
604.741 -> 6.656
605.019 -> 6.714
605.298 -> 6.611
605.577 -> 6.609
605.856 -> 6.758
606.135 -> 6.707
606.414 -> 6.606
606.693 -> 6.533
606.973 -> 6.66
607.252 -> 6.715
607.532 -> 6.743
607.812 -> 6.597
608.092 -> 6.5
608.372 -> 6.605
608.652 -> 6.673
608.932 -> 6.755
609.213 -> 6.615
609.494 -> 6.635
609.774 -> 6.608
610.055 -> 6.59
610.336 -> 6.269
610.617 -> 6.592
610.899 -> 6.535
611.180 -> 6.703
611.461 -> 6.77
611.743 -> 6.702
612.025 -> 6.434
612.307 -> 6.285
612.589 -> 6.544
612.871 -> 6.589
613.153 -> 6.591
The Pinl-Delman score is 596.443 nm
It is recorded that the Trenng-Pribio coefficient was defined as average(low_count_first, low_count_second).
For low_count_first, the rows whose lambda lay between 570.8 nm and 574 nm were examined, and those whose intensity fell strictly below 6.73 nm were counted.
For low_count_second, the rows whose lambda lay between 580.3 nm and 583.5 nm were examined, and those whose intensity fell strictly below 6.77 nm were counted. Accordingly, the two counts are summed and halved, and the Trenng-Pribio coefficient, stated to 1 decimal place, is 1.0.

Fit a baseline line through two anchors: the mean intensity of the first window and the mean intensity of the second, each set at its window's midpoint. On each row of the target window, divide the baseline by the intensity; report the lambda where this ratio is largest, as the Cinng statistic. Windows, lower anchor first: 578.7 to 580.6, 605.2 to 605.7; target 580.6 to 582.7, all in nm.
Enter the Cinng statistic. 581.794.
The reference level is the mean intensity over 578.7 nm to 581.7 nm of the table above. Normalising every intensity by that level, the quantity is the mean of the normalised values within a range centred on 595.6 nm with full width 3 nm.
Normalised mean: 0.99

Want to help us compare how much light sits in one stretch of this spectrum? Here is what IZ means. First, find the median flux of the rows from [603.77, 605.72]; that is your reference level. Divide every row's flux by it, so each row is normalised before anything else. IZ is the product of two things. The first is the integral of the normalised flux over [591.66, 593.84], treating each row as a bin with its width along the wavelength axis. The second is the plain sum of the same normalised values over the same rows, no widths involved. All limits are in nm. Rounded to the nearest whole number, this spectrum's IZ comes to 18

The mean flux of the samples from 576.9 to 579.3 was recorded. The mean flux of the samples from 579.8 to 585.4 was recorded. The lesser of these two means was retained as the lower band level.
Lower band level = 6.87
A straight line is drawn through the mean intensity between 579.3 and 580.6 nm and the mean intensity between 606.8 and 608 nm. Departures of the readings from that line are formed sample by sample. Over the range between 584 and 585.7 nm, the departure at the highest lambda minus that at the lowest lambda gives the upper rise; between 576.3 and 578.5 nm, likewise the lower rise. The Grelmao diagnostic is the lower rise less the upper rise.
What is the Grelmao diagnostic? 0.2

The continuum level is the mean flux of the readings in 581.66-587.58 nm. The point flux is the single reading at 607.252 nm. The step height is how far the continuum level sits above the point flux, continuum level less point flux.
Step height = 0.149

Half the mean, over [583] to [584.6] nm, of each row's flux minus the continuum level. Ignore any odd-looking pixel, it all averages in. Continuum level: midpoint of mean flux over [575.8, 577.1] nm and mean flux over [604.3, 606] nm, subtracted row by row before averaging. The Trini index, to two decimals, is 0.05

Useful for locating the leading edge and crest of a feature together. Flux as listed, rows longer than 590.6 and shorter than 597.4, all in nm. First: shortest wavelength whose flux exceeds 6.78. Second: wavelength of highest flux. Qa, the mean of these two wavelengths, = 590.70 nm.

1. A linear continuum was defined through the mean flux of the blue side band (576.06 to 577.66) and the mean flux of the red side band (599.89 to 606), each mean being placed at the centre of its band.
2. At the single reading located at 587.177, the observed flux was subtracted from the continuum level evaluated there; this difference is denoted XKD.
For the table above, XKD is -0.11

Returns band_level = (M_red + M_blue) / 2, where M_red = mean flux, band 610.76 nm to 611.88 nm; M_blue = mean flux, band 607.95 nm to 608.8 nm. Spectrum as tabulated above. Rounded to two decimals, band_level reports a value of 6.64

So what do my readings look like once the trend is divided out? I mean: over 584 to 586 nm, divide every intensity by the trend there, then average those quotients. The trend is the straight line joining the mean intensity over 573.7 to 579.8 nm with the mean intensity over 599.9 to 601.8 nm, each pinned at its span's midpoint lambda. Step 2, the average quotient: 1.00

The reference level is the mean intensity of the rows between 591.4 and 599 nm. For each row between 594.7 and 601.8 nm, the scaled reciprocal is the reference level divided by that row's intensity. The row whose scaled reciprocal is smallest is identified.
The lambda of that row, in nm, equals 594.797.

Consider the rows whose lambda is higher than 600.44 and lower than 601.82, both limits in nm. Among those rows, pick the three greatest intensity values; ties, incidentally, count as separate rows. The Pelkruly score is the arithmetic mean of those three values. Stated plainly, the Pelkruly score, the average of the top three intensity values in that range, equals 6.66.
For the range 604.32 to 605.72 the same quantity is 6.69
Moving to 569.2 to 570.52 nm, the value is 7.11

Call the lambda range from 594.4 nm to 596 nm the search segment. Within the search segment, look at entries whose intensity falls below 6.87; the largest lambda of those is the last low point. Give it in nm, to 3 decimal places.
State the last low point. 595.894 nm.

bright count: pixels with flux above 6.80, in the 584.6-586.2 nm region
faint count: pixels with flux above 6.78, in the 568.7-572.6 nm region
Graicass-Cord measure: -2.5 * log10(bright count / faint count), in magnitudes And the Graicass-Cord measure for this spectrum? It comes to 1.6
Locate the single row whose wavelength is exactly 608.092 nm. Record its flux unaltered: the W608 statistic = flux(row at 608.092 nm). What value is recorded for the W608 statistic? 6.5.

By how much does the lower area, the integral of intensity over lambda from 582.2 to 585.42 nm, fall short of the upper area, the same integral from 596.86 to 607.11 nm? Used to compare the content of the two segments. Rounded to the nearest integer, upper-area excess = 46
